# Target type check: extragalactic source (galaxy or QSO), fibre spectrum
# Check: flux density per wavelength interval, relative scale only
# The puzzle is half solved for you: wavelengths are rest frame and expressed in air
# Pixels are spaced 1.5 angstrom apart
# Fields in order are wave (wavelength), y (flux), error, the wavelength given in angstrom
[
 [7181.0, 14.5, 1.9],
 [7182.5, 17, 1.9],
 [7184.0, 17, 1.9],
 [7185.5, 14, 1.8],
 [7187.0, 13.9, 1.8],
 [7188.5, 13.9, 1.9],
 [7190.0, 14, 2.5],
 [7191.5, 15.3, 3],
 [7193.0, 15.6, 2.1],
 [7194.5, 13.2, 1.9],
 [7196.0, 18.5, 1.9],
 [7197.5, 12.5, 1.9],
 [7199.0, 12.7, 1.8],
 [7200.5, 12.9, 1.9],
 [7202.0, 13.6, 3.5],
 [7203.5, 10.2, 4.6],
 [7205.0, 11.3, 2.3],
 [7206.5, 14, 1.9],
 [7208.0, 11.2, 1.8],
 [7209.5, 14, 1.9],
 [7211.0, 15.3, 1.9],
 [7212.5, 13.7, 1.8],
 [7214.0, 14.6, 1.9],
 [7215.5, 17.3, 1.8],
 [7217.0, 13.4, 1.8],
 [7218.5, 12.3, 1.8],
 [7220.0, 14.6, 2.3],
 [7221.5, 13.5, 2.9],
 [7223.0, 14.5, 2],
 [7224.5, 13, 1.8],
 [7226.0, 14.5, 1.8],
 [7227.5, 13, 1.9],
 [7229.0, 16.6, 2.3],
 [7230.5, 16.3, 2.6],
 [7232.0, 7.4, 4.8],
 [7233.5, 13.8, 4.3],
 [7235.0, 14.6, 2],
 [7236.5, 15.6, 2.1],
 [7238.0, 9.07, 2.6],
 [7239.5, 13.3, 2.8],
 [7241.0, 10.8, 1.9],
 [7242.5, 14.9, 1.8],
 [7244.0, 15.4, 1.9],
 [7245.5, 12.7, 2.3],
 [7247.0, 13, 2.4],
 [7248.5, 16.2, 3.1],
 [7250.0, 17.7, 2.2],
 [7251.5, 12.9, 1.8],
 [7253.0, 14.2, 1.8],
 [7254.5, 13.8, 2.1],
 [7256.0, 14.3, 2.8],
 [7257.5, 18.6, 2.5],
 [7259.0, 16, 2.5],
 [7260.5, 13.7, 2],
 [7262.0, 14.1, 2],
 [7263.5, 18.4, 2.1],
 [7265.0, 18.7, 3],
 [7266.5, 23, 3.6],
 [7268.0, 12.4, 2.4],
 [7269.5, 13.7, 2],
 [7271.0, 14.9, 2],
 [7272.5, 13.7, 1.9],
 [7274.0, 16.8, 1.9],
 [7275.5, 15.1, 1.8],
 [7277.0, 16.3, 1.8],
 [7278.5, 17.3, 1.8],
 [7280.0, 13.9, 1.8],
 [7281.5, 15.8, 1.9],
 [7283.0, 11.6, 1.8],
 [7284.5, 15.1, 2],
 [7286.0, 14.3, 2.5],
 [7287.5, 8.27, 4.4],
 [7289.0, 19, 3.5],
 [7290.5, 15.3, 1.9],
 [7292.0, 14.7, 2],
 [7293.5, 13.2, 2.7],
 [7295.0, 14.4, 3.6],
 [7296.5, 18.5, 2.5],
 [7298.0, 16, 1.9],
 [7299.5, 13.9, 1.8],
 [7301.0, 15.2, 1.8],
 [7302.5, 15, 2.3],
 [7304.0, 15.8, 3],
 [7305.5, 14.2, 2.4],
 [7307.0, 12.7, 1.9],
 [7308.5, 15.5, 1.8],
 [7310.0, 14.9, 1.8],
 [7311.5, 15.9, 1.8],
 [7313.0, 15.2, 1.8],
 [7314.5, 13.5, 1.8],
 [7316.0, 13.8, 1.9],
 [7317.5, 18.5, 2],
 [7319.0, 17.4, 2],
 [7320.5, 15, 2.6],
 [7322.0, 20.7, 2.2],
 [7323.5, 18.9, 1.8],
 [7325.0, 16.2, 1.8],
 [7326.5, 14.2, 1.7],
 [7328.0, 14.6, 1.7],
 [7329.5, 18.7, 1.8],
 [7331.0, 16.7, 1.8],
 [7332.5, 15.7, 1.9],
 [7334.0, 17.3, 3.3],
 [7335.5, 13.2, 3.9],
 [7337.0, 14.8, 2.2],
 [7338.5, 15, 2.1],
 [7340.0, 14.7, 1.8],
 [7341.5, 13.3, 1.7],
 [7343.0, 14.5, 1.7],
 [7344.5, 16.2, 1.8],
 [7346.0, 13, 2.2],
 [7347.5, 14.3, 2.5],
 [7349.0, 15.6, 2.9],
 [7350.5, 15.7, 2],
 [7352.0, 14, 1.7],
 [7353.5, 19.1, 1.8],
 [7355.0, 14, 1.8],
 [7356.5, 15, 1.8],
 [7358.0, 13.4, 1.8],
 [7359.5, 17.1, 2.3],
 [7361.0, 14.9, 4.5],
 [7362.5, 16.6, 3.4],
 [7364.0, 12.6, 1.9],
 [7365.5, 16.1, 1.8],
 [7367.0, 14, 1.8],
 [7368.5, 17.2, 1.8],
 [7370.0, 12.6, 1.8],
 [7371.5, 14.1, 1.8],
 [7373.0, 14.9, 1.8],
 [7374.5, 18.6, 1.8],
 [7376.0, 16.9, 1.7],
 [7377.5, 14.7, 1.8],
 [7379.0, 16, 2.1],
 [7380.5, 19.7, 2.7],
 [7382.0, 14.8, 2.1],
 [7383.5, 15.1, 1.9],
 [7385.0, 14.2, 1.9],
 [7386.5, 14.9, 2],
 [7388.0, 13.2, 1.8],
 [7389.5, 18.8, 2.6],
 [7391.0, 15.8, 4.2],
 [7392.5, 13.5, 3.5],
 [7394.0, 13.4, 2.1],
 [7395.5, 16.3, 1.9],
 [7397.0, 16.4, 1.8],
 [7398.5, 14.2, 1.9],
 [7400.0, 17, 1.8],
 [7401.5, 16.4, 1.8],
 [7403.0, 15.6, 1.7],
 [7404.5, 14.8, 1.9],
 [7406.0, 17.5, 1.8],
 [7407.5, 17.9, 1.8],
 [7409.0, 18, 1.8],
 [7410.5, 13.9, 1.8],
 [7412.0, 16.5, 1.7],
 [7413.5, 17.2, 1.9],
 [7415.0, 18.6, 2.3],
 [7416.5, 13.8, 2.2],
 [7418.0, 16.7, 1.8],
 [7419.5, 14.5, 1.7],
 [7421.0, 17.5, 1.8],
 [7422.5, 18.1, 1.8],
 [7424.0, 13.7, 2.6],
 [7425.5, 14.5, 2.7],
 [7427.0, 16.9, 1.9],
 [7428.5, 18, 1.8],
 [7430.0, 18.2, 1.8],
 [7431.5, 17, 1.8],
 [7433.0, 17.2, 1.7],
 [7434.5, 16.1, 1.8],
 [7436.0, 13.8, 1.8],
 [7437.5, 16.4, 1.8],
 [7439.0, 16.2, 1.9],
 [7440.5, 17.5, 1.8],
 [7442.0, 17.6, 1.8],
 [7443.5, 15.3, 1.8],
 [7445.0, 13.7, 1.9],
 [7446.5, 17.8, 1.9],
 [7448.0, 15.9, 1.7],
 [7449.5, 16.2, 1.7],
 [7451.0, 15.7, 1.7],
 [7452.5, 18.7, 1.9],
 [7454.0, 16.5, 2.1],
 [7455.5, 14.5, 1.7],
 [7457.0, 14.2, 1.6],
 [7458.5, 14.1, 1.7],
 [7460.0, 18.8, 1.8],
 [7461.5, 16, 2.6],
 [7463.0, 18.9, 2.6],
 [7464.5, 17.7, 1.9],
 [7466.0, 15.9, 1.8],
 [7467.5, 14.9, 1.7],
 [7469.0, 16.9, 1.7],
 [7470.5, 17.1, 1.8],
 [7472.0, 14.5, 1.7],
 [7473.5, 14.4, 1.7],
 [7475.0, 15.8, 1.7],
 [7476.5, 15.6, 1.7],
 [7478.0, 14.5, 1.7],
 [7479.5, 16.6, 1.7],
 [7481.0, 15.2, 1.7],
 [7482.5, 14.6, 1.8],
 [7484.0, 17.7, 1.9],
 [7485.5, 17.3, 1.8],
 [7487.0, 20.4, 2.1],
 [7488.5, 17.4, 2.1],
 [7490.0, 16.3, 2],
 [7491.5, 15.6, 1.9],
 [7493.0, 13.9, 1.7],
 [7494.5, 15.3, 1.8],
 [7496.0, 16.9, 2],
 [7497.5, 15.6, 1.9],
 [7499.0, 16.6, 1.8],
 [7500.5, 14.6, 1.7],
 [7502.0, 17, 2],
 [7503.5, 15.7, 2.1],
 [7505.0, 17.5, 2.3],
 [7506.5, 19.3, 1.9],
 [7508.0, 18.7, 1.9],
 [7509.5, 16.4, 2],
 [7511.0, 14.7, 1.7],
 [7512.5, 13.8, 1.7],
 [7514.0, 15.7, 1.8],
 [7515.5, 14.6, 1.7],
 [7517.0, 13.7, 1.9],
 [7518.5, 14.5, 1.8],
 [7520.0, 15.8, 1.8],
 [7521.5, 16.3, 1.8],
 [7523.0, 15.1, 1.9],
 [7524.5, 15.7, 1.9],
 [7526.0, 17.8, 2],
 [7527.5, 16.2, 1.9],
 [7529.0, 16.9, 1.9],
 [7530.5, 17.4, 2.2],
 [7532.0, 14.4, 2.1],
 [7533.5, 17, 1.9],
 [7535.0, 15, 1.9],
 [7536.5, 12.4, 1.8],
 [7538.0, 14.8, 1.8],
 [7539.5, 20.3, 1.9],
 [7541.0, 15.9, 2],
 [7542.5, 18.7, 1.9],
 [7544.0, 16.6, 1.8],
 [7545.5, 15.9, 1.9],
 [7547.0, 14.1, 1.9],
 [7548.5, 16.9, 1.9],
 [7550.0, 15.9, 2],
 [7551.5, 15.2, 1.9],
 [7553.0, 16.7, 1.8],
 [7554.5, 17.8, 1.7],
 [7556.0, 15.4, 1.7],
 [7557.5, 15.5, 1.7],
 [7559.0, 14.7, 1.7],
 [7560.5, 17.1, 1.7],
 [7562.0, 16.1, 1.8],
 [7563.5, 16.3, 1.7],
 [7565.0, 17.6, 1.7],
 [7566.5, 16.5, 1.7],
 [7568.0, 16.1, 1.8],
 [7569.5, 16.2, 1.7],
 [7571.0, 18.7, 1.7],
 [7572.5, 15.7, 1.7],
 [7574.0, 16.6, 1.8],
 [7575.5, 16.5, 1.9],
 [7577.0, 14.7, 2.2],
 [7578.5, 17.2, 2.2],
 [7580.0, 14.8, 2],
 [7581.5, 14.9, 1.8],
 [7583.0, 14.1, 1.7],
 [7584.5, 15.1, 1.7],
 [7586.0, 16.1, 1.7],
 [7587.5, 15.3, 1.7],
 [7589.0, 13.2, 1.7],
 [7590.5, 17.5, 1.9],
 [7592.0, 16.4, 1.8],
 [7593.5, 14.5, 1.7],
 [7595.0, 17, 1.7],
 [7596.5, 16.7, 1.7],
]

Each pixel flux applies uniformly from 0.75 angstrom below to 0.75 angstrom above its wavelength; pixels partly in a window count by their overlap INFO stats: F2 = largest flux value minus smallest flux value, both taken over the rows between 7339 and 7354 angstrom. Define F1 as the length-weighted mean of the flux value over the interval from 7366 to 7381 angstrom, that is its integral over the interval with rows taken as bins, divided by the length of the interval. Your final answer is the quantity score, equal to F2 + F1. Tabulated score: 22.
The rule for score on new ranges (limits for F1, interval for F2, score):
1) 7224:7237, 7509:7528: 18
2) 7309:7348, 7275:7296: 26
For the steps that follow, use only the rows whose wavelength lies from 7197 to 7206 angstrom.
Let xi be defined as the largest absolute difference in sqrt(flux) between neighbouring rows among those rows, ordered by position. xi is 0.5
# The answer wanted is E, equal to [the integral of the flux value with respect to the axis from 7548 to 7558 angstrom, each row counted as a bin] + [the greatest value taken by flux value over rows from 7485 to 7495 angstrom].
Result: 182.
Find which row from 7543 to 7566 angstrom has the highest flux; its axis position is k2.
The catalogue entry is 7554.5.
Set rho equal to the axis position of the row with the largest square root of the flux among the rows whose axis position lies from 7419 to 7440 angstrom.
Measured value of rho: 7430.0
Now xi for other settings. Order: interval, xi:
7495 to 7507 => 0.3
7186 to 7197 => 0.7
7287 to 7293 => 1.5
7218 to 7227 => 0.3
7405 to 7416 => 0.5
